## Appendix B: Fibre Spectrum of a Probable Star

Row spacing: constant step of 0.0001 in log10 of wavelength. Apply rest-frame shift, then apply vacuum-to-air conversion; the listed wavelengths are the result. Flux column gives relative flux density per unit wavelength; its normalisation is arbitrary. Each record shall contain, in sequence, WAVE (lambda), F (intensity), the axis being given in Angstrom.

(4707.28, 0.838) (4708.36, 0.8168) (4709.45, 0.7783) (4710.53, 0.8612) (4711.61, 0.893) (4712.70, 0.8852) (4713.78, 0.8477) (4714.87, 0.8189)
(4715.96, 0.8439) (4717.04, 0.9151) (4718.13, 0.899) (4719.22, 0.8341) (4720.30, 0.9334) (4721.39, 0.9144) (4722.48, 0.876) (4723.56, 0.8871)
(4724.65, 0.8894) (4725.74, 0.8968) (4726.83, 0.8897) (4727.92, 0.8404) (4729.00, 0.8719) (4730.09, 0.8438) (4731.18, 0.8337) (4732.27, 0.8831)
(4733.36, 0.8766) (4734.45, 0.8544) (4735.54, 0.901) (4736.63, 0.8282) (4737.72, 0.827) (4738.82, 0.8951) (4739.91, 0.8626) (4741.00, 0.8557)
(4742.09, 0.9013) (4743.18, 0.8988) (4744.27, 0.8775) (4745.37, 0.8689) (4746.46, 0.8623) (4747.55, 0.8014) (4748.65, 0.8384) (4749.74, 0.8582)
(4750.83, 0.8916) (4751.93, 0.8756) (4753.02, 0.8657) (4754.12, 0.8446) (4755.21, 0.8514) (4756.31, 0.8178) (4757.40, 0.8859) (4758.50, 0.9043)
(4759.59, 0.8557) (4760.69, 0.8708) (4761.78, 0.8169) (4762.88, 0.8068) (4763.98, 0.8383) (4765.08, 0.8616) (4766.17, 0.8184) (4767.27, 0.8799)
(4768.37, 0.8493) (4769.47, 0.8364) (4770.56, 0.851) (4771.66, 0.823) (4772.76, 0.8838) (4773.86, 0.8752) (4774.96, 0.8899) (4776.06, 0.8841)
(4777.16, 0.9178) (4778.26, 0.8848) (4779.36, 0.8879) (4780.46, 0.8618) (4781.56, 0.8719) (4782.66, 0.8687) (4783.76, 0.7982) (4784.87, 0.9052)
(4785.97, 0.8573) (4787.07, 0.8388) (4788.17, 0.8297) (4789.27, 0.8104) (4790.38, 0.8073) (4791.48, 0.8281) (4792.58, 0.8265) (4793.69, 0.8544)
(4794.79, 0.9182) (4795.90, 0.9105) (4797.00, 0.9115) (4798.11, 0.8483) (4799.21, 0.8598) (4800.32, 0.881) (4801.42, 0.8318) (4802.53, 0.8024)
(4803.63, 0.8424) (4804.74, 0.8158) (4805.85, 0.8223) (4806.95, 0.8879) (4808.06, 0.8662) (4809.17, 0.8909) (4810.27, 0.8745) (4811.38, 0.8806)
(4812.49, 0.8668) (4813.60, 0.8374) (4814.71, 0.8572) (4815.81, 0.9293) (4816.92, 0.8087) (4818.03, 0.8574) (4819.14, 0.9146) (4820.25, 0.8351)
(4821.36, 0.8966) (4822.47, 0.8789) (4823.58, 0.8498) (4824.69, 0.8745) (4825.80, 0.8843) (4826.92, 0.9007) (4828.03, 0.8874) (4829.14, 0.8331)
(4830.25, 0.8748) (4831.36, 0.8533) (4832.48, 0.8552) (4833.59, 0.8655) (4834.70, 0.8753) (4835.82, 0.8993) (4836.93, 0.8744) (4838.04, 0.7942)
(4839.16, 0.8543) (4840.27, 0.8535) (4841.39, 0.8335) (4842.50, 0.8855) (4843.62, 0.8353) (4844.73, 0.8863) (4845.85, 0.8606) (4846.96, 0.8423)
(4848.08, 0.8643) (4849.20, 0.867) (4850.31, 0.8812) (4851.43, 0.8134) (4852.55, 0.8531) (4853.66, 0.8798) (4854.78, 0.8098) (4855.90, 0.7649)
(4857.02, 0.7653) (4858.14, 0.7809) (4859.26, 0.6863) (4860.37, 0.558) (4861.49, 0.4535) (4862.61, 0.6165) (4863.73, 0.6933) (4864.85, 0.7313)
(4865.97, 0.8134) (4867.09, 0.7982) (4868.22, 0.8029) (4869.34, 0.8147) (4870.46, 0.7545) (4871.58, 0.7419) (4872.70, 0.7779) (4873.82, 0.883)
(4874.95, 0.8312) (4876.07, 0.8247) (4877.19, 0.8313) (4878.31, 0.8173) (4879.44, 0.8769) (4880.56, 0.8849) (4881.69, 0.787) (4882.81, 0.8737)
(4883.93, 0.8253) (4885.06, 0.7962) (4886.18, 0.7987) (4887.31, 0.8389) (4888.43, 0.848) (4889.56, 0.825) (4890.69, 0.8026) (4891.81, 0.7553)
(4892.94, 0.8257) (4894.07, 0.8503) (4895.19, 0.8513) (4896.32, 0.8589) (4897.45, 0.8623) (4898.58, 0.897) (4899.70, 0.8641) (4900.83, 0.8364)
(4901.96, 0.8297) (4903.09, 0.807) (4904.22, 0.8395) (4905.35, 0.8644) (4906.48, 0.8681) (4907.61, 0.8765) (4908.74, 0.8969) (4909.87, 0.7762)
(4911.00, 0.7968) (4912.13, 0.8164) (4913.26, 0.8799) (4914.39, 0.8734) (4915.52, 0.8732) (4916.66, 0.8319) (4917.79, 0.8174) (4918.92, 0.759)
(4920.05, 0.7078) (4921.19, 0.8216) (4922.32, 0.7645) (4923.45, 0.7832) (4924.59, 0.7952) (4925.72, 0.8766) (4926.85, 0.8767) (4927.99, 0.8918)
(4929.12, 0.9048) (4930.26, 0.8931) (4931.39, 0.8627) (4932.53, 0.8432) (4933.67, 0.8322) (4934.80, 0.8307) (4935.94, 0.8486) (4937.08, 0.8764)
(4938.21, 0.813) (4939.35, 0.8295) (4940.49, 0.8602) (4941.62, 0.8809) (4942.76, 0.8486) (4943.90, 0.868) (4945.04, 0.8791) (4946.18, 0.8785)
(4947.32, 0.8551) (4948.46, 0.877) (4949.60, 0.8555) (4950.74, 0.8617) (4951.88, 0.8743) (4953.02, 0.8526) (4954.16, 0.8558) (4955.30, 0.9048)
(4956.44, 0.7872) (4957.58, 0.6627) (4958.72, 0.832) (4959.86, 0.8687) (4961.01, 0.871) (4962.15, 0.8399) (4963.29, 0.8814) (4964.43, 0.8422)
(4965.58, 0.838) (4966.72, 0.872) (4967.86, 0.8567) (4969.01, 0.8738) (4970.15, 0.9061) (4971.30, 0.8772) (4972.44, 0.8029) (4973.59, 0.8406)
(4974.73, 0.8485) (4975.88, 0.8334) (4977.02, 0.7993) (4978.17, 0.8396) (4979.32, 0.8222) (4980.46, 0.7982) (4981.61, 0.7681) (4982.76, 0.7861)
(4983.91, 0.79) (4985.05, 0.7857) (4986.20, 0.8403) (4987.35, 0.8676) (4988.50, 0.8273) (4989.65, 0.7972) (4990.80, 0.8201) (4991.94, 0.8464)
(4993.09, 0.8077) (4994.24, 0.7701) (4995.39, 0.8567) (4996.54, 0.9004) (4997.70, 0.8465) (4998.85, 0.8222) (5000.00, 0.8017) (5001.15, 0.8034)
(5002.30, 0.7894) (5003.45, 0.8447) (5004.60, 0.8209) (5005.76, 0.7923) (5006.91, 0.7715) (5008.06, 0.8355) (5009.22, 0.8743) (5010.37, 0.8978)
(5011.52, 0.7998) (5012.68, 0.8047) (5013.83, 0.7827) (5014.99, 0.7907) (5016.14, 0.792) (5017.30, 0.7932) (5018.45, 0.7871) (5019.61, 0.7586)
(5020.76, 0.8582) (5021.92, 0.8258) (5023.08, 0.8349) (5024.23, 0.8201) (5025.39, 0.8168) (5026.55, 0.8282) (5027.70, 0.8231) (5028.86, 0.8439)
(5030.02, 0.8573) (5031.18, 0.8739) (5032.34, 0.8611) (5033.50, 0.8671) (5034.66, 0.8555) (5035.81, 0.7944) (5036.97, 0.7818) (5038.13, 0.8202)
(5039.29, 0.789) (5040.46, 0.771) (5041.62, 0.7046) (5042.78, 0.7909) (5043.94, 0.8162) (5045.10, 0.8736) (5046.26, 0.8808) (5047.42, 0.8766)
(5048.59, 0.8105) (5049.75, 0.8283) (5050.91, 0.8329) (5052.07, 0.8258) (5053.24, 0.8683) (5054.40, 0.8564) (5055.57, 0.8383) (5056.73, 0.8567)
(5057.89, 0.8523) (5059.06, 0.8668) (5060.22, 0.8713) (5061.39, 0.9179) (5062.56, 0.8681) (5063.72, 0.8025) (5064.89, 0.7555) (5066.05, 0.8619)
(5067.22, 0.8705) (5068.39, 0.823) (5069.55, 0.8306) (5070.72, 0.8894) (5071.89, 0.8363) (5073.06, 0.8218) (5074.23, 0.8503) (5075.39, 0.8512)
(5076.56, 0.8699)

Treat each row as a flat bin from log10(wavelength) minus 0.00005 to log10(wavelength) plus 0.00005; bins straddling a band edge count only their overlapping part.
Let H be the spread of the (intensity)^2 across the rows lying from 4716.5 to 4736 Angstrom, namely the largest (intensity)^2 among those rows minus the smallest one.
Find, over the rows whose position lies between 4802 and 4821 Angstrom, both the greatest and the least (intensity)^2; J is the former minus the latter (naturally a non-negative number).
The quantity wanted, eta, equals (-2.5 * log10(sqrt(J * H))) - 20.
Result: -18.2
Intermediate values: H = 0.18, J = 0.220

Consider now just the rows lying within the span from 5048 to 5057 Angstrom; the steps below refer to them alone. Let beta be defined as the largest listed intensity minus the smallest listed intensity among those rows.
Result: 0.06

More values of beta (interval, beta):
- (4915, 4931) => 0.20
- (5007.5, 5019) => 0.12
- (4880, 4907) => 0.14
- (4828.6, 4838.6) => 0.11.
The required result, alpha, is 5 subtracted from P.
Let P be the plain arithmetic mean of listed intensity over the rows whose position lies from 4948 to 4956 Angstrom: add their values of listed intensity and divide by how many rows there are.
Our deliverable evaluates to -4.13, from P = 0.87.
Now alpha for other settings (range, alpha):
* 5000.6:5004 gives -4.19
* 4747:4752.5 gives -4.15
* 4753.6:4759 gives -4.14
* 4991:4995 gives -4.19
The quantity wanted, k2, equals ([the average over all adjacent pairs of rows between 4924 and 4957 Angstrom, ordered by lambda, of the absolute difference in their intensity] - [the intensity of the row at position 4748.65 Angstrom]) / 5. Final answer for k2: -0.163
